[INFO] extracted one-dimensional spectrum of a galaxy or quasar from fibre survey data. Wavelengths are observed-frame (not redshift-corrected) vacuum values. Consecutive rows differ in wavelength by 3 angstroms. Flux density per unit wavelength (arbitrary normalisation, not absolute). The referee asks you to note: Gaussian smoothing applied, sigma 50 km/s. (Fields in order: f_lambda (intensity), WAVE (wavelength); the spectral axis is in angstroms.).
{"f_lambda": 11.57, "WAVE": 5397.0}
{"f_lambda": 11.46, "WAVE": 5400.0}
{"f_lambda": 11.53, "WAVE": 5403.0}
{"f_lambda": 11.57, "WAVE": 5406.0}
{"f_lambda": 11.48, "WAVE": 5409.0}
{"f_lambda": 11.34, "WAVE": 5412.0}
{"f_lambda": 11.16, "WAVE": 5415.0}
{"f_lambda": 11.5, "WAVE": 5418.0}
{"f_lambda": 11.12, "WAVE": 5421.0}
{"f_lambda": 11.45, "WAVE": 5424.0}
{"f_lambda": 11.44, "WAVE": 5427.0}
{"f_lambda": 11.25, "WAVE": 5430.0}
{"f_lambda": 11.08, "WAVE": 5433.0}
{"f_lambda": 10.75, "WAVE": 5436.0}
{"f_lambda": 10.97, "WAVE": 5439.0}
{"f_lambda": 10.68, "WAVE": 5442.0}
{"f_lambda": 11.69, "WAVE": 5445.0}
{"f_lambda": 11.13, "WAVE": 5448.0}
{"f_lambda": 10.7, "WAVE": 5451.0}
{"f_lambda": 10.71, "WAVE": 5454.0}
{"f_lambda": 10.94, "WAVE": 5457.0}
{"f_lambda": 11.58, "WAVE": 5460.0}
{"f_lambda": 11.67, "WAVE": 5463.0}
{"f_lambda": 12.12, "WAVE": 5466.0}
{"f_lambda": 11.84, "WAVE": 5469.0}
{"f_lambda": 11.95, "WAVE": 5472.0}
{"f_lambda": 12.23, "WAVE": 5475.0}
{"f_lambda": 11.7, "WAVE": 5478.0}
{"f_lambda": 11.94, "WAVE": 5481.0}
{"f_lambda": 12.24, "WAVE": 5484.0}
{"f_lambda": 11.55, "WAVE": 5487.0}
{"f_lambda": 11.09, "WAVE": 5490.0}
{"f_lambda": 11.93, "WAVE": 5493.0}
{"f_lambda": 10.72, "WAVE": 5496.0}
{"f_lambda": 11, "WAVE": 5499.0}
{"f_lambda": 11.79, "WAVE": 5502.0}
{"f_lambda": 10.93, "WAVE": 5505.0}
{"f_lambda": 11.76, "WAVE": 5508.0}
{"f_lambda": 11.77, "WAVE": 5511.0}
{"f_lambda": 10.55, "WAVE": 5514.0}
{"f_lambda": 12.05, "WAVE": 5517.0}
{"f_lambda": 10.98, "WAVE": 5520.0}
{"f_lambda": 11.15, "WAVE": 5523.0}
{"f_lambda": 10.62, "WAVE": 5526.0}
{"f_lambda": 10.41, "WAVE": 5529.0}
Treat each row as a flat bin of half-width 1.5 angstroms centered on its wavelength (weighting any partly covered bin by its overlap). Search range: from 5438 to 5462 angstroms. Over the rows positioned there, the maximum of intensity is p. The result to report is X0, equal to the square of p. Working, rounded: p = 11.69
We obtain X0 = 137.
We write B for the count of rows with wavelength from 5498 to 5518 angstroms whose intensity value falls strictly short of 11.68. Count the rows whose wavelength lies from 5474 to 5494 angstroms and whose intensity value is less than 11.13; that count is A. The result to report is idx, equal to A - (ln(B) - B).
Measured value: 2.9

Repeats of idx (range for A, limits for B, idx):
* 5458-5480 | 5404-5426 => 5.1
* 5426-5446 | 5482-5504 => 6.6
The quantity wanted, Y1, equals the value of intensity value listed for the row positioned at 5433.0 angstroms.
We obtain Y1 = 11.08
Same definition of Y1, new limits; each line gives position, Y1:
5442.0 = 10.68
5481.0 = 11.94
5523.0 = 11.15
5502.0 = 11.79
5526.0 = 10.62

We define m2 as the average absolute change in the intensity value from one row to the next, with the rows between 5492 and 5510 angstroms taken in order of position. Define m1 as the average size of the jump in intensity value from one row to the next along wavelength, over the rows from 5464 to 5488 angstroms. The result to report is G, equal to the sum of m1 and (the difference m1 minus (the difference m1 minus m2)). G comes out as 1.14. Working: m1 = 0.35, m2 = 0.79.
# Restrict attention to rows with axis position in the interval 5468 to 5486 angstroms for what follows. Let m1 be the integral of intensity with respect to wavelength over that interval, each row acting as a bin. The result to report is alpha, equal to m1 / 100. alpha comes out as 2.16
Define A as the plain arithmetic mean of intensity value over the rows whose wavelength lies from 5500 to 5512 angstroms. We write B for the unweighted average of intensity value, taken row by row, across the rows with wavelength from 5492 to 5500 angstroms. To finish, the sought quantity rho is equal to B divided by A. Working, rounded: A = 11.6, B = 11.2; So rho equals 0.97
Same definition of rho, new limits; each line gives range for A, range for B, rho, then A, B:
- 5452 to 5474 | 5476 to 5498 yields 1.00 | 11.5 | 11.6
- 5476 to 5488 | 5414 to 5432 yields 0.95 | 11.9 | 11.3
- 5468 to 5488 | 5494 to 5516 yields 0.94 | 11.9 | 11.2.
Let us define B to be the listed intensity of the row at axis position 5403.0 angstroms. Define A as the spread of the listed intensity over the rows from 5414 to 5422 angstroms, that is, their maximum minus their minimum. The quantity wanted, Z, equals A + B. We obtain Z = 11.9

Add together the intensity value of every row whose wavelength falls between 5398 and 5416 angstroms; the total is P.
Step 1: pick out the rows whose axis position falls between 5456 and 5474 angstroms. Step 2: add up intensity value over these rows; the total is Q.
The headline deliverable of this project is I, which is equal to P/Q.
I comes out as 0.98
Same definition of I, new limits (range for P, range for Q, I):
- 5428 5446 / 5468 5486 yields 0.92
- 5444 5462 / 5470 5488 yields 0.93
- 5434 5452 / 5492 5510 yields 0.97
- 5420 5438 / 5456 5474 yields 0.96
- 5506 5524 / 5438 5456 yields 1.04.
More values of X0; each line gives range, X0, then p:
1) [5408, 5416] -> 132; 11.48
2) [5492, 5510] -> 142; 11.93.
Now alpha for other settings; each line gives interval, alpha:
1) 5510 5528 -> 2.01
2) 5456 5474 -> 2.11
